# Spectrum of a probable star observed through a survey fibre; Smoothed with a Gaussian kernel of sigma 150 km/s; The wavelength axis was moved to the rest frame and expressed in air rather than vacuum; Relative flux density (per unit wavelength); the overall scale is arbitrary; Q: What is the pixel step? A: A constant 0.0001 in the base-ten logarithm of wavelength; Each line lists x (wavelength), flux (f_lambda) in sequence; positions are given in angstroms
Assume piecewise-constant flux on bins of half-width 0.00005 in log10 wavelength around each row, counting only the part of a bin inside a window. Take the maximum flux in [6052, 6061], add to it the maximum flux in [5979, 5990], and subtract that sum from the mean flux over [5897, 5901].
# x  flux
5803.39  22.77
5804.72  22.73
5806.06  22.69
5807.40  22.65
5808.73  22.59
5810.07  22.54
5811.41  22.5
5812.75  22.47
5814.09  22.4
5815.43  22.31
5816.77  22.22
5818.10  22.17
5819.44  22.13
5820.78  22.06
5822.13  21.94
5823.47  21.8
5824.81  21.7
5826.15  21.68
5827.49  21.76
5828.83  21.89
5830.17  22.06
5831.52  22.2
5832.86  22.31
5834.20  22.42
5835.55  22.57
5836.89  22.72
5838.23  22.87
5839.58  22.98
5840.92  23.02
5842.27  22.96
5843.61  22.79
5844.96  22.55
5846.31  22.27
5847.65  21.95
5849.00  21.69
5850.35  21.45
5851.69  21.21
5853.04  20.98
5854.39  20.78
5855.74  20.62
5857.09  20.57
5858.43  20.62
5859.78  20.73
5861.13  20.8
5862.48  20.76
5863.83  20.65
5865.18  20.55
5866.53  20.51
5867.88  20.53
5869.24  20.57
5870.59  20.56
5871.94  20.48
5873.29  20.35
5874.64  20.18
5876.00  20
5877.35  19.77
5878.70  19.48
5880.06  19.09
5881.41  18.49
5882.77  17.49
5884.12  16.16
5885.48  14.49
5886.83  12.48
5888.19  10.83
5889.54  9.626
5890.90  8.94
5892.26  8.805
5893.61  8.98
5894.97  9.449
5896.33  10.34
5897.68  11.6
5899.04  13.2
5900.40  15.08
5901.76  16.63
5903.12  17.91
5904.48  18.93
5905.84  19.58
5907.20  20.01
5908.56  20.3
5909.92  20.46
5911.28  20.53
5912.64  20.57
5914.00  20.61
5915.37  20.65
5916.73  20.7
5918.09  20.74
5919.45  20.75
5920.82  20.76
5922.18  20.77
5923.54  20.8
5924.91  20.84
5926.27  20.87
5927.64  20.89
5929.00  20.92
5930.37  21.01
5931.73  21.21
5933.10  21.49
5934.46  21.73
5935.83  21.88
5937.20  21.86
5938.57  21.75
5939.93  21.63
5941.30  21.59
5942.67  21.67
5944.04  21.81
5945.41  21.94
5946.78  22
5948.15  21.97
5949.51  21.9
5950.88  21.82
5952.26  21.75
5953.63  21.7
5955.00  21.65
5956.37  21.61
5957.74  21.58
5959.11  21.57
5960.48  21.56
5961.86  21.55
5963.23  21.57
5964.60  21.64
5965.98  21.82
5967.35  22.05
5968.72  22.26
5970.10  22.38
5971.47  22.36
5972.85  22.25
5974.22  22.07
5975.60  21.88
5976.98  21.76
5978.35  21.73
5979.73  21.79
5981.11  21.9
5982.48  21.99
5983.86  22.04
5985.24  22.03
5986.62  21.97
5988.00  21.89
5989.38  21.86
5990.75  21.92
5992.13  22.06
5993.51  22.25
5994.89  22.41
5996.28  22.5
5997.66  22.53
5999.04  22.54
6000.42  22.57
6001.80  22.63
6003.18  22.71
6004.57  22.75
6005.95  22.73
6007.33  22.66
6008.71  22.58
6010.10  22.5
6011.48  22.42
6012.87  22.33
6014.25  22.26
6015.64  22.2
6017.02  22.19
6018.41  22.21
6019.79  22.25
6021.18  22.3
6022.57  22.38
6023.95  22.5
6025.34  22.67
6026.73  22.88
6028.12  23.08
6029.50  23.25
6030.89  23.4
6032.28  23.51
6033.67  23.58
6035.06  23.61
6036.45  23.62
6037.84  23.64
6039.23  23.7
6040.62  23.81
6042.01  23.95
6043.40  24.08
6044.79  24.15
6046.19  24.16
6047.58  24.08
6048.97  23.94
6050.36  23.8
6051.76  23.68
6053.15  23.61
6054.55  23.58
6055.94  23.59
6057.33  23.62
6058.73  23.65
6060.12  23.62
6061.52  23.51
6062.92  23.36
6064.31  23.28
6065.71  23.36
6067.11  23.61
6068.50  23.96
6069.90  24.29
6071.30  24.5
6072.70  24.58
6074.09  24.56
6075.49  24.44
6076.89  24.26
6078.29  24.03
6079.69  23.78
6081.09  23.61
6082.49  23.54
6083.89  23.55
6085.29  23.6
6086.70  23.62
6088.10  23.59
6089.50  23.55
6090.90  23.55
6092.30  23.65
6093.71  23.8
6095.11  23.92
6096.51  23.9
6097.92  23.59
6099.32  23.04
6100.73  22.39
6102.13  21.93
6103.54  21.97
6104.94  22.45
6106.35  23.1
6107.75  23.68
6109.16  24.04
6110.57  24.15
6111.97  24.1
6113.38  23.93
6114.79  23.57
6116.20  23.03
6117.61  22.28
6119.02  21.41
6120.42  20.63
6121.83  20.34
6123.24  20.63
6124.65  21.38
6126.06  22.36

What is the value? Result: -32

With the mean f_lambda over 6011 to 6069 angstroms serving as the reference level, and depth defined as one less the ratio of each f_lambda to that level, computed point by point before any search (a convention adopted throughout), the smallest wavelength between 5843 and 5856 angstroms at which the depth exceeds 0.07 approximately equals 5850.35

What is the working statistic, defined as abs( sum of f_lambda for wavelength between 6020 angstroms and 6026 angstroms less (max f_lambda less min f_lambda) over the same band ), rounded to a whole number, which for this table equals 89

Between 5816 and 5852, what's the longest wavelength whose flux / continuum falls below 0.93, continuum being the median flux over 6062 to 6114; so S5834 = 5851.69 angstroms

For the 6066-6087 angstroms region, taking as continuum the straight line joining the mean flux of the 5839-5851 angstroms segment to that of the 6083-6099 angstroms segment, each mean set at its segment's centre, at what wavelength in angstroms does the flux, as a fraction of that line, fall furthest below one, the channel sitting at 6082.49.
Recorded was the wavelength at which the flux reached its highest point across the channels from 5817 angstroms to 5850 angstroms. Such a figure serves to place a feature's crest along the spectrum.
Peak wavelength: 5840.92 angstroms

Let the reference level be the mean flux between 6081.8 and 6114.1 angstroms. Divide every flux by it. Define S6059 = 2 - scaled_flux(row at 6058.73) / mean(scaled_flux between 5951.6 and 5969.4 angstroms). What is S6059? 0.91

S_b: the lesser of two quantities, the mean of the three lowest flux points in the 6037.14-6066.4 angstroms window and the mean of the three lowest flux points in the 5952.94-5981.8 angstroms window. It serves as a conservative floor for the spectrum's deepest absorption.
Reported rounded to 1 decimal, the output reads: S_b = 21.6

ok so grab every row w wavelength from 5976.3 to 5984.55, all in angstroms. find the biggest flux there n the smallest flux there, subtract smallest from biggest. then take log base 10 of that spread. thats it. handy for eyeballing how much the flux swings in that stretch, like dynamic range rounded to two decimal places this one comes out -0.51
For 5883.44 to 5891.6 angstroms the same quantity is 0.86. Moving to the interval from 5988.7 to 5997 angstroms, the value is -0.19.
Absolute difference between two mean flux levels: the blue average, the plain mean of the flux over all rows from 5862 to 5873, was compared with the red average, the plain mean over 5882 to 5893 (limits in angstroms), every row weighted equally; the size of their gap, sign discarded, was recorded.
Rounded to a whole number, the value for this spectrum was 8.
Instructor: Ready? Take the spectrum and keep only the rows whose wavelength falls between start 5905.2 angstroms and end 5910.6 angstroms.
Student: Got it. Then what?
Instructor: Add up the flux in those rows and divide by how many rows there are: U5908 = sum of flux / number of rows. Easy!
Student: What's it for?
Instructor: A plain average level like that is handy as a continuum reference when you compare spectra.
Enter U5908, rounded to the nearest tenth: 20.1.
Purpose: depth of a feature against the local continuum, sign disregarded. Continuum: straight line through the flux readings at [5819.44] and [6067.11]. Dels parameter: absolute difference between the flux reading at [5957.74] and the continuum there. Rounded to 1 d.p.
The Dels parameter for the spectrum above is 1.4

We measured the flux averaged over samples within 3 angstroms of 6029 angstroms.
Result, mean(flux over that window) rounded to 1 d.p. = 23.2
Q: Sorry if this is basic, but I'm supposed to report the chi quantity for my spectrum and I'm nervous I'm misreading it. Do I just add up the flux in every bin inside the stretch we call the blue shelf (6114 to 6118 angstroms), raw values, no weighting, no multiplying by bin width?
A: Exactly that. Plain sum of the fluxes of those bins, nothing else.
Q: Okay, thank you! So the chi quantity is 69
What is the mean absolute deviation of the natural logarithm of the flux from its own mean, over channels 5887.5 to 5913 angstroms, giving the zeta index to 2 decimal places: 0.31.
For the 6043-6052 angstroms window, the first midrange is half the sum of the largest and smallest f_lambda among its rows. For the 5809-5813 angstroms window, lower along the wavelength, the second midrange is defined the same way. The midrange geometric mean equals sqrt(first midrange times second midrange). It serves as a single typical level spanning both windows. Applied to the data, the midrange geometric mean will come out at 23.2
